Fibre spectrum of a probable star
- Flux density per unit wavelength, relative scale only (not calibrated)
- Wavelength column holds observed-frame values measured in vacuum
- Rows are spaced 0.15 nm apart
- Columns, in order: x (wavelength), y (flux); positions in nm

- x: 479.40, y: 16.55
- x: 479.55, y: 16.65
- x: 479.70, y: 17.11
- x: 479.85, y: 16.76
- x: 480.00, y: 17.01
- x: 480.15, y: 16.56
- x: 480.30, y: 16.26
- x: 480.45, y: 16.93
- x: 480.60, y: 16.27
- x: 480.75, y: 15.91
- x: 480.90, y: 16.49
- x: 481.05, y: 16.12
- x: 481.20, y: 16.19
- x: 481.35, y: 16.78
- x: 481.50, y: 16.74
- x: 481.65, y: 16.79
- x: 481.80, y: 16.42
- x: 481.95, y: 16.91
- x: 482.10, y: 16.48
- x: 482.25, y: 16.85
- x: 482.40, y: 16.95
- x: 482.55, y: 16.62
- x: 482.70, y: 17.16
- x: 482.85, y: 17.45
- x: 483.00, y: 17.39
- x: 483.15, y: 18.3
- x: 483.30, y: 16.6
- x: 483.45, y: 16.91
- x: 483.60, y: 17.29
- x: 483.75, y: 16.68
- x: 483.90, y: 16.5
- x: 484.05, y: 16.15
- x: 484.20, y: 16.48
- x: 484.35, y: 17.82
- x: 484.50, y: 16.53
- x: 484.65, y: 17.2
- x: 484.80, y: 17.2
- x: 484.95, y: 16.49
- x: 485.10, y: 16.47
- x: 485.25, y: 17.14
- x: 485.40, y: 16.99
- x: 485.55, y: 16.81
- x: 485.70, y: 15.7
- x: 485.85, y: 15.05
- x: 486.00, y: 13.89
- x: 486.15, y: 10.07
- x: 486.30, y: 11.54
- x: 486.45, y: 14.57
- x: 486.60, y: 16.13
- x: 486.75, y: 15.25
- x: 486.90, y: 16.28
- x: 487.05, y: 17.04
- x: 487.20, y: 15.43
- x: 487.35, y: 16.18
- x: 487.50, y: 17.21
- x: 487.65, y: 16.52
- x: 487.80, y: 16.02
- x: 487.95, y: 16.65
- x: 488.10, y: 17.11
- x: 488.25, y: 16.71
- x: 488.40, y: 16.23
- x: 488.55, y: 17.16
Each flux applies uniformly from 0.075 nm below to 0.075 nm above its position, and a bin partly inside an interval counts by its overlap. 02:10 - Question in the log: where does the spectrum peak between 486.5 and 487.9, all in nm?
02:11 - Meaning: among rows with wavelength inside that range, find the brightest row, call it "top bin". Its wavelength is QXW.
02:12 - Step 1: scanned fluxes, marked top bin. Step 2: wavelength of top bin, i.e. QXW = 487.50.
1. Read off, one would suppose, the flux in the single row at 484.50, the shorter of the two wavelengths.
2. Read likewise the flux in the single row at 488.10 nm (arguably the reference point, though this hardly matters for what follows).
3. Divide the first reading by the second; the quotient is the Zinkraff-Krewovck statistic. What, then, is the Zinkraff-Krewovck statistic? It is 0.97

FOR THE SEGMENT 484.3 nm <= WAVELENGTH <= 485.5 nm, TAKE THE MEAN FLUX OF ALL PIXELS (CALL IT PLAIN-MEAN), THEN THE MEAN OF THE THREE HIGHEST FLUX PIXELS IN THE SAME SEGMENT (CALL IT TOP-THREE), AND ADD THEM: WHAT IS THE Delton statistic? 34.4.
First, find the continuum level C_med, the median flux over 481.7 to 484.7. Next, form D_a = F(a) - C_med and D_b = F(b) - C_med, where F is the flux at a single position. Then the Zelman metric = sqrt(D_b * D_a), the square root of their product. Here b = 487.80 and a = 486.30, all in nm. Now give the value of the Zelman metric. 2.1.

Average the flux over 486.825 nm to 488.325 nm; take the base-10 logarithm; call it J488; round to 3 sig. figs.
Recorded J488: 1.22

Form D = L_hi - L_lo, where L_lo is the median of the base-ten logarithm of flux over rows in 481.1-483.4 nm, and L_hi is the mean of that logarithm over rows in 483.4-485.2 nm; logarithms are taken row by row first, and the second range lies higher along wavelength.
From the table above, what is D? 0.000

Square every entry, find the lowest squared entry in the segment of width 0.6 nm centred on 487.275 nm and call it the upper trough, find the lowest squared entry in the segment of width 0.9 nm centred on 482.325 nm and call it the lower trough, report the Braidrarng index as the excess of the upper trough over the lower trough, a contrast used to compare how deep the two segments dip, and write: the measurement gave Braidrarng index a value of -34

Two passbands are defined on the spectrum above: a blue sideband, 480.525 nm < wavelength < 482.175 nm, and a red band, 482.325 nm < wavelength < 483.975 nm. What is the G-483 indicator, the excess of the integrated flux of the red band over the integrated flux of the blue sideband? 1.0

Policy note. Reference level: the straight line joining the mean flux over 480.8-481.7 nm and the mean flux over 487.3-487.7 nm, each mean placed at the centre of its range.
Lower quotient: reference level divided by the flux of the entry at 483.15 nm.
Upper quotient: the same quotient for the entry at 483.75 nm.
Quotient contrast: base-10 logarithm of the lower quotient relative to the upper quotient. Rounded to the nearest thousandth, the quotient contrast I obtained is -0.041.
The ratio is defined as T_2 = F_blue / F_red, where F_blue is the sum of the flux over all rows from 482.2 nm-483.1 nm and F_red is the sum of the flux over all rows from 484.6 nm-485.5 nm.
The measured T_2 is 1.01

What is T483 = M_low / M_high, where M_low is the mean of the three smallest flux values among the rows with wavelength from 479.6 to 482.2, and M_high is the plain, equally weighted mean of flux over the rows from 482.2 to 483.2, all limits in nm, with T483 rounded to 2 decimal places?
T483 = 0.93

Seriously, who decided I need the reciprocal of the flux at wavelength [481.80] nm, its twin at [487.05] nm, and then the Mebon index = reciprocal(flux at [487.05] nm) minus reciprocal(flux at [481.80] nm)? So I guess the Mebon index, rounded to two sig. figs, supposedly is -0.0022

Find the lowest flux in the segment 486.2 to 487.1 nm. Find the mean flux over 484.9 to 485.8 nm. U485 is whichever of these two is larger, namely 16.6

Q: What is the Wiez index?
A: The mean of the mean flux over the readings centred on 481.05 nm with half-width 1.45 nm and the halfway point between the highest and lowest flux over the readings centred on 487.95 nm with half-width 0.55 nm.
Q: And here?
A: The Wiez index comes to 16.6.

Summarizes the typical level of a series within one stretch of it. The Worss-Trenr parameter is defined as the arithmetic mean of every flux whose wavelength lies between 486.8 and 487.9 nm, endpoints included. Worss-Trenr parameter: 16.4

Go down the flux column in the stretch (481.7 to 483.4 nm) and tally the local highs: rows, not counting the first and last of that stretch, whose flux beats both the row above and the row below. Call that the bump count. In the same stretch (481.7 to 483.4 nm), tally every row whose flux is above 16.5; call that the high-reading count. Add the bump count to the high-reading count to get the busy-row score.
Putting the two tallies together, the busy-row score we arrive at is 13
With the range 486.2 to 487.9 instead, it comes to 6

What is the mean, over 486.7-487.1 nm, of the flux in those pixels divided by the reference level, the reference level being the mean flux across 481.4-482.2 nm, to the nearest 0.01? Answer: 0.97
